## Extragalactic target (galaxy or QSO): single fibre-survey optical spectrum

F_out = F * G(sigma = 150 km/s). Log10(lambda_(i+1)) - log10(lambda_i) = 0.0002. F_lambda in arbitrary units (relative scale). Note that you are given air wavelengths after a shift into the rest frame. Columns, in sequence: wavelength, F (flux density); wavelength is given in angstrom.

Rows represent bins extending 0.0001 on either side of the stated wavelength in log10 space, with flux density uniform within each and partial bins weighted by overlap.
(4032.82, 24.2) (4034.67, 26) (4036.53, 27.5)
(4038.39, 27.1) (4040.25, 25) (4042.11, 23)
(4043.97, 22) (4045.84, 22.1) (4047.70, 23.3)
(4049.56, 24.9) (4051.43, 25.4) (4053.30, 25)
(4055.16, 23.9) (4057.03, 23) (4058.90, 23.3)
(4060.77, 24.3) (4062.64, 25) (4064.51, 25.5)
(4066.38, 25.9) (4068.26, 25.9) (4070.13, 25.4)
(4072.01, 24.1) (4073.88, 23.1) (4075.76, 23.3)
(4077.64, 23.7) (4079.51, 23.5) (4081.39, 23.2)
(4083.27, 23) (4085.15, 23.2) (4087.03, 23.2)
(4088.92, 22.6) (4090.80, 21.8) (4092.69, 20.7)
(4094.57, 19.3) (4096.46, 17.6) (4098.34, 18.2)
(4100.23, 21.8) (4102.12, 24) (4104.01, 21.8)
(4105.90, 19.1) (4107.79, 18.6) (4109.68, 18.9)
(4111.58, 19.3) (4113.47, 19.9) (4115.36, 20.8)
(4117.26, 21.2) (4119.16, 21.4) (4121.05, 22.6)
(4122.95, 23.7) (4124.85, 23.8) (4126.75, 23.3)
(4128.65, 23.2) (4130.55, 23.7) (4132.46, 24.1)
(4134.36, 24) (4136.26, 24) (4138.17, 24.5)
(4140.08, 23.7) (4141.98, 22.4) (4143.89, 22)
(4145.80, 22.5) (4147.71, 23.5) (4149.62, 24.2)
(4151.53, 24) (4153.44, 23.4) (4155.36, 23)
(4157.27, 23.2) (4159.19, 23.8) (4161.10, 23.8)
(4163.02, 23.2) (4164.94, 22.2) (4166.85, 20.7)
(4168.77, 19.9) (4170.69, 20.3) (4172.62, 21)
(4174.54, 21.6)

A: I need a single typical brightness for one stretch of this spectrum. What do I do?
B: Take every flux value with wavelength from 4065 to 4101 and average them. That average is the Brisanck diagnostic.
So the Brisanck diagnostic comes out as 22.6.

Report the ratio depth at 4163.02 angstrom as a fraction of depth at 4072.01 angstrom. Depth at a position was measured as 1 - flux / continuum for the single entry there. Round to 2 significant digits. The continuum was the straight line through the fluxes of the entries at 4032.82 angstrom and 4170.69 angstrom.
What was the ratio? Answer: 3.0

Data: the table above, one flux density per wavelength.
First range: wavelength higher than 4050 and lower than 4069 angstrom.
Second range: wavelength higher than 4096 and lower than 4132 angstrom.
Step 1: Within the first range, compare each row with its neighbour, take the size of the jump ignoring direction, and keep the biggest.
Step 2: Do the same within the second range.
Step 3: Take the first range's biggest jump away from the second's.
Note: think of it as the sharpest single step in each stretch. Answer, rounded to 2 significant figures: 2.5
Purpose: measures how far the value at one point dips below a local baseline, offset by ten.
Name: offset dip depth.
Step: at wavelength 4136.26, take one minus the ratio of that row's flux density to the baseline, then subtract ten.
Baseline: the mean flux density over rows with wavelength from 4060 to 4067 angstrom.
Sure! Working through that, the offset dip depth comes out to -10.0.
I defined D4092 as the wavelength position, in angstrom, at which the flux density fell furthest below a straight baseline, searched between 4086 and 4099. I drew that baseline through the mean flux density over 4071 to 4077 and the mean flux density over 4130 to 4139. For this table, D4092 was 4096.46 angstrom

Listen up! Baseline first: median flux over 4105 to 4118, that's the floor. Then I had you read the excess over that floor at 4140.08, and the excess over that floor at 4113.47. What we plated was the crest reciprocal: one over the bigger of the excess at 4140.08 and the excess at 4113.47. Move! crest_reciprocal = 0.227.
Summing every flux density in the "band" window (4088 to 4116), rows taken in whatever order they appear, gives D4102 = 304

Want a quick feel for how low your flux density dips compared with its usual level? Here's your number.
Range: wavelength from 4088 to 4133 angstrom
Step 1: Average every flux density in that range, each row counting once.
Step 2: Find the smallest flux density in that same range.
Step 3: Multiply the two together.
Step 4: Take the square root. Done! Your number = 19.4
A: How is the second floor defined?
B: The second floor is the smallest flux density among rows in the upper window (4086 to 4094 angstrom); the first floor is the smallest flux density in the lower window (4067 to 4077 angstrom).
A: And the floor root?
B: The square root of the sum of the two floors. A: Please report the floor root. 6.62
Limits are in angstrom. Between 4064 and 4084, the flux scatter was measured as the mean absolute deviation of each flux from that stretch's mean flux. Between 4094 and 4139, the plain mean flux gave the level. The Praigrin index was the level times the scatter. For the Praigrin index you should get 23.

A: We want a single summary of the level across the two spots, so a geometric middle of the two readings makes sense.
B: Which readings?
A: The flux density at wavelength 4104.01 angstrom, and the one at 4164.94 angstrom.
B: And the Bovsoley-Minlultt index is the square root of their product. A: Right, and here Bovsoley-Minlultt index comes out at 22.0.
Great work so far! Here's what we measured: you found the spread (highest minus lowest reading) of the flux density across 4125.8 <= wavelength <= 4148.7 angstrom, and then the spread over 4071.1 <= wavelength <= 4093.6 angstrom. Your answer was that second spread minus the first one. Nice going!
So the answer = 0.9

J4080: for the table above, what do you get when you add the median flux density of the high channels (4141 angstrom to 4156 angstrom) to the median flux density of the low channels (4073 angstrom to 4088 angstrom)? 46.4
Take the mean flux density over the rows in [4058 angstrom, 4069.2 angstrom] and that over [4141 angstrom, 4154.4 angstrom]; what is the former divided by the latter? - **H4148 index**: 1.08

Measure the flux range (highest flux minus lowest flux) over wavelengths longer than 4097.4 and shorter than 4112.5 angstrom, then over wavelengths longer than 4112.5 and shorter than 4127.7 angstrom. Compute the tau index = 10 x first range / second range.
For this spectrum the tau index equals 15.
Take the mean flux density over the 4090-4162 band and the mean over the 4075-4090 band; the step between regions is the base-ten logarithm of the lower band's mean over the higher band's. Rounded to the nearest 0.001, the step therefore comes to 0.021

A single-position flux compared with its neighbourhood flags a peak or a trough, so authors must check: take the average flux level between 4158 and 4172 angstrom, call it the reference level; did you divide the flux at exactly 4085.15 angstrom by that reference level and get 1.06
